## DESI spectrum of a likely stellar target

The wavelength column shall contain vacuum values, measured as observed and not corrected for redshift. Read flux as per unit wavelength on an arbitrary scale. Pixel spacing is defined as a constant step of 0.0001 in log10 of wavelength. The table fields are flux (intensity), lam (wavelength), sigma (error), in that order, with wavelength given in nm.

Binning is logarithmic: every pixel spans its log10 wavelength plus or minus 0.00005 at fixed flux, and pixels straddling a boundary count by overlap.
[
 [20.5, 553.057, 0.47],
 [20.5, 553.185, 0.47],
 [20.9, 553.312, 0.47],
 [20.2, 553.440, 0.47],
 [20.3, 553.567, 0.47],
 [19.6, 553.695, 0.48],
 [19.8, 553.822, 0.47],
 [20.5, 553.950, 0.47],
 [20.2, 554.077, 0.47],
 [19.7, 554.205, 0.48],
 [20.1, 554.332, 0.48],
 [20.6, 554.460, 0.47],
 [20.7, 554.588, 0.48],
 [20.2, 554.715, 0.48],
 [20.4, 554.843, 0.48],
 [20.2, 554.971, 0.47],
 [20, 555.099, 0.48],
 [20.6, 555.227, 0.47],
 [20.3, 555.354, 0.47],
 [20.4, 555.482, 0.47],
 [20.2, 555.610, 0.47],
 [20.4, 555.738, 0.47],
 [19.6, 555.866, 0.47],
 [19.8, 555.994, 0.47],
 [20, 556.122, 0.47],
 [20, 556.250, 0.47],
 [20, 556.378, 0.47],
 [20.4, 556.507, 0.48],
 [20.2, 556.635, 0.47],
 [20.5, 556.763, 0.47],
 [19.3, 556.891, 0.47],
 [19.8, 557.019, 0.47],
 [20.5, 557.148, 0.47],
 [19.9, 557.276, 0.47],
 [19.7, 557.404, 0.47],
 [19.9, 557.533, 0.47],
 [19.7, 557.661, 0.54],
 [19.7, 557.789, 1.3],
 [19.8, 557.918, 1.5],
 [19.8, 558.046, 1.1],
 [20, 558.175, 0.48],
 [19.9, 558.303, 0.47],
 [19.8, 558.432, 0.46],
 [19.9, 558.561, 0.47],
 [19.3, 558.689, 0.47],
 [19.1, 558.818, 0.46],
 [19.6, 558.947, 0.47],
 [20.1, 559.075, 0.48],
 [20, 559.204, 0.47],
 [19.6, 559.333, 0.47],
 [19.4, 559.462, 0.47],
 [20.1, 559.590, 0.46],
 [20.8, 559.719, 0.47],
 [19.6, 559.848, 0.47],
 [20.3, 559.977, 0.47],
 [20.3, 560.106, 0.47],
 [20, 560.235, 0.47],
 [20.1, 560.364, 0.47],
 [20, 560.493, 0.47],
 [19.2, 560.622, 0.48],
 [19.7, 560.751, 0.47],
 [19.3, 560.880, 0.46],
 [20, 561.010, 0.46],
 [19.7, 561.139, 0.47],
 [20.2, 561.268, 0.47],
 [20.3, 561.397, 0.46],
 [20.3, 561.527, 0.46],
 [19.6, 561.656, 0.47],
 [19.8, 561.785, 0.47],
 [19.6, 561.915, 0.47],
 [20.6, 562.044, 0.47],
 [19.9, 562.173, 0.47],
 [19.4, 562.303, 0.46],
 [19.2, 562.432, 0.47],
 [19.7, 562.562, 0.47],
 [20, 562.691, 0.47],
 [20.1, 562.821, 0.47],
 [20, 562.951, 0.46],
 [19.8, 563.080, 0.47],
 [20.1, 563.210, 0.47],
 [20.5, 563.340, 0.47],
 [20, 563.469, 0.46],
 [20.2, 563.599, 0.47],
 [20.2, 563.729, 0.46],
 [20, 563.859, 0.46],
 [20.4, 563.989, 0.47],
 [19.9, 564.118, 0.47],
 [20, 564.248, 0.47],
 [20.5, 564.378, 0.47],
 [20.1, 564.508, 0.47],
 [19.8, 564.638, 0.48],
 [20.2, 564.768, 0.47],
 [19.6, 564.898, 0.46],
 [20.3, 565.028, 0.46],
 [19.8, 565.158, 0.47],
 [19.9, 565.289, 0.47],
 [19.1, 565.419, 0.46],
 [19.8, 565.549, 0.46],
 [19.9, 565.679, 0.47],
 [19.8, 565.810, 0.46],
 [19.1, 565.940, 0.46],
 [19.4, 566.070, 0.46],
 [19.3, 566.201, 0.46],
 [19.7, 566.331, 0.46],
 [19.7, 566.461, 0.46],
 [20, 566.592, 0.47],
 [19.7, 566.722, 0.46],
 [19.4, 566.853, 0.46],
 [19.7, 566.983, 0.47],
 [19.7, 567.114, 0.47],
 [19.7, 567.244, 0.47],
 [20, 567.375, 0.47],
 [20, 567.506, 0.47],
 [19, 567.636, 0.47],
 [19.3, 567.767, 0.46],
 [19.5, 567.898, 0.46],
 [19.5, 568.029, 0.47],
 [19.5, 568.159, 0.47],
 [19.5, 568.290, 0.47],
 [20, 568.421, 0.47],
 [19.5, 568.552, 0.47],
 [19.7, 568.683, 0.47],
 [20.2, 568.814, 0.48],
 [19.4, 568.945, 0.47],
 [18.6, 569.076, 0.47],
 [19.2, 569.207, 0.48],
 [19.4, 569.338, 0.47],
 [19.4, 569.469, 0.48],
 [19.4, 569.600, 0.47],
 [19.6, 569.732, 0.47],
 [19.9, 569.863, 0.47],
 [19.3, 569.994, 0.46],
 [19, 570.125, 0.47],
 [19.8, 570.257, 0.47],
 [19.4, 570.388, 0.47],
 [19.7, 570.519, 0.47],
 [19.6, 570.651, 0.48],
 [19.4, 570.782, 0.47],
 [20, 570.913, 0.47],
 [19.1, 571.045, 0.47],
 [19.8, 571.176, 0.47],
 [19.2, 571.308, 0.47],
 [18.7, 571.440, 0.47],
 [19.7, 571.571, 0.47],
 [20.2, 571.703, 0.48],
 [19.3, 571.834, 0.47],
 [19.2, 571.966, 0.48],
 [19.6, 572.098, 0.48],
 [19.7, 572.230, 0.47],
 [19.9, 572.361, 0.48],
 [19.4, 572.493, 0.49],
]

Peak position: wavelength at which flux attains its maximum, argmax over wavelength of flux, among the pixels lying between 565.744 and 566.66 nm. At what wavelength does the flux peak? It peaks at 566.592 nm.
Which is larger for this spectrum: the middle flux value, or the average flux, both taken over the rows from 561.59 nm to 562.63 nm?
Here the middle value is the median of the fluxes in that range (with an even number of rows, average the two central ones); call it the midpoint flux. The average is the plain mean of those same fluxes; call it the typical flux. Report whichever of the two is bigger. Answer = 19.7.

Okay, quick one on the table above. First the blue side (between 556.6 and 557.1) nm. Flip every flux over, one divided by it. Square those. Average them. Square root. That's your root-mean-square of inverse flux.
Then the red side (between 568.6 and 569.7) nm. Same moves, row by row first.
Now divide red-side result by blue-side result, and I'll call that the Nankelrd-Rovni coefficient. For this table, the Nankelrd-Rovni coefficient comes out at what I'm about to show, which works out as 1.03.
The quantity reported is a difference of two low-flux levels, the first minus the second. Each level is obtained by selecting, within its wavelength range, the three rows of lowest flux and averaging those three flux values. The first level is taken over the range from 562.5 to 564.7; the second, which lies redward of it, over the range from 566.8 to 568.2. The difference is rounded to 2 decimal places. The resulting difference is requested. 0.53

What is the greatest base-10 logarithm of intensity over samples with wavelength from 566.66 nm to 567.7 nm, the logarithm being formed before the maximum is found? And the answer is 1.30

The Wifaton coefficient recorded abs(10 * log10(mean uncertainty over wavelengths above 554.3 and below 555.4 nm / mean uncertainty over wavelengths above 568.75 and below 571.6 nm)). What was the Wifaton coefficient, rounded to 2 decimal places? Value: 0.04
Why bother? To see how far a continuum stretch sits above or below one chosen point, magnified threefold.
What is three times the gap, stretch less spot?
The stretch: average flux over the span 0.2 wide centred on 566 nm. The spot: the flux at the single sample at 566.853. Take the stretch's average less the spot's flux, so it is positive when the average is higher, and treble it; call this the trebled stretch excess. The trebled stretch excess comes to -0.4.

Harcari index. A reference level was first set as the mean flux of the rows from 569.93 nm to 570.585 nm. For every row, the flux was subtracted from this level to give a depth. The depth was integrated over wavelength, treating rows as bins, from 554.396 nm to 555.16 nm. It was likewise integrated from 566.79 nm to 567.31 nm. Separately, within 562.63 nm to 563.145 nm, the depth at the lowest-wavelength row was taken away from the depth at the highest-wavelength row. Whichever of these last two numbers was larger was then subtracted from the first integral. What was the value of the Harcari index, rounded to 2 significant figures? -0.90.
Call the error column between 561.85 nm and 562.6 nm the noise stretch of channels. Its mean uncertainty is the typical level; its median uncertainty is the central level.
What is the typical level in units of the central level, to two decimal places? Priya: 1.00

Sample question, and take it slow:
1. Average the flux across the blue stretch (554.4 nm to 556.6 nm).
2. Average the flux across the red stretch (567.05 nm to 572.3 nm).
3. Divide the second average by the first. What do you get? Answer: 0.965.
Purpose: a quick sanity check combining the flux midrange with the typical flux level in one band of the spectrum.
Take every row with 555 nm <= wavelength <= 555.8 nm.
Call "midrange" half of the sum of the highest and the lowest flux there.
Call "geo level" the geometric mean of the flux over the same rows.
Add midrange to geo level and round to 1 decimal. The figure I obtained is 40.6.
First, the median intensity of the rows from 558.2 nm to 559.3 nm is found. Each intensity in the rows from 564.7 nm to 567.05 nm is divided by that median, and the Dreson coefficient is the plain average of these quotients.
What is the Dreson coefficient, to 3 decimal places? 0.992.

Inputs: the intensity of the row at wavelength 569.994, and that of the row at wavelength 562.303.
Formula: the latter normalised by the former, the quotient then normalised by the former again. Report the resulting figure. 0.052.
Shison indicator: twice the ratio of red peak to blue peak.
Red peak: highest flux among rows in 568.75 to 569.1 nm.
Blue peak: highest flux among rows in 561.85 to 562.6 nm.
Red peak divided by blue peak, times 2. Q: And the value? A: 1.96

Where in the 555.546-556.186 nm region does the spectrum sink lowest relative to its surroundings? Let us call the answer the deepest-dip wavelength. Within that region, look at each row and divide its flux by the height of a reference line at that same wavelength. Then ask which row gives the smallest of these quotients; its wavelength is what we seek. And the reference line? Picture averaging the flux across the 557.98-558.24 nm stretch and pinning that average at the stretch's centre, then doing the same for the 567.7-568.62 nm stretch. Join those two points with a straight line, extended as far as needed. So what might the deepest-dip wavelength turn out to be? 555.866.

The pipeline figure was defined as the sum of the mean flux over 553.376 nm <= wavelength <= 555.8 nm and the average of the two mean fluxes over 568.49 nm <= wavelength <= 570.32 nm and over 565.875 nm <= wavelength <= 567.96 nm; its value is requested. 39.7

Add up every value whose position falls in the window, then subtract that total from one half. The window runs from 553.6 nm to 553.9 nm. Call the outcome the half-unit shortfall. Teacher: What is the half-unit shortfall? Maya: -38.9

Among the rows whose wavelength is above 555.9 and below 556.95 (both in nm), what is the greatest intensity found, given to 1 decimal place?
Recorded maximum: 20.5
